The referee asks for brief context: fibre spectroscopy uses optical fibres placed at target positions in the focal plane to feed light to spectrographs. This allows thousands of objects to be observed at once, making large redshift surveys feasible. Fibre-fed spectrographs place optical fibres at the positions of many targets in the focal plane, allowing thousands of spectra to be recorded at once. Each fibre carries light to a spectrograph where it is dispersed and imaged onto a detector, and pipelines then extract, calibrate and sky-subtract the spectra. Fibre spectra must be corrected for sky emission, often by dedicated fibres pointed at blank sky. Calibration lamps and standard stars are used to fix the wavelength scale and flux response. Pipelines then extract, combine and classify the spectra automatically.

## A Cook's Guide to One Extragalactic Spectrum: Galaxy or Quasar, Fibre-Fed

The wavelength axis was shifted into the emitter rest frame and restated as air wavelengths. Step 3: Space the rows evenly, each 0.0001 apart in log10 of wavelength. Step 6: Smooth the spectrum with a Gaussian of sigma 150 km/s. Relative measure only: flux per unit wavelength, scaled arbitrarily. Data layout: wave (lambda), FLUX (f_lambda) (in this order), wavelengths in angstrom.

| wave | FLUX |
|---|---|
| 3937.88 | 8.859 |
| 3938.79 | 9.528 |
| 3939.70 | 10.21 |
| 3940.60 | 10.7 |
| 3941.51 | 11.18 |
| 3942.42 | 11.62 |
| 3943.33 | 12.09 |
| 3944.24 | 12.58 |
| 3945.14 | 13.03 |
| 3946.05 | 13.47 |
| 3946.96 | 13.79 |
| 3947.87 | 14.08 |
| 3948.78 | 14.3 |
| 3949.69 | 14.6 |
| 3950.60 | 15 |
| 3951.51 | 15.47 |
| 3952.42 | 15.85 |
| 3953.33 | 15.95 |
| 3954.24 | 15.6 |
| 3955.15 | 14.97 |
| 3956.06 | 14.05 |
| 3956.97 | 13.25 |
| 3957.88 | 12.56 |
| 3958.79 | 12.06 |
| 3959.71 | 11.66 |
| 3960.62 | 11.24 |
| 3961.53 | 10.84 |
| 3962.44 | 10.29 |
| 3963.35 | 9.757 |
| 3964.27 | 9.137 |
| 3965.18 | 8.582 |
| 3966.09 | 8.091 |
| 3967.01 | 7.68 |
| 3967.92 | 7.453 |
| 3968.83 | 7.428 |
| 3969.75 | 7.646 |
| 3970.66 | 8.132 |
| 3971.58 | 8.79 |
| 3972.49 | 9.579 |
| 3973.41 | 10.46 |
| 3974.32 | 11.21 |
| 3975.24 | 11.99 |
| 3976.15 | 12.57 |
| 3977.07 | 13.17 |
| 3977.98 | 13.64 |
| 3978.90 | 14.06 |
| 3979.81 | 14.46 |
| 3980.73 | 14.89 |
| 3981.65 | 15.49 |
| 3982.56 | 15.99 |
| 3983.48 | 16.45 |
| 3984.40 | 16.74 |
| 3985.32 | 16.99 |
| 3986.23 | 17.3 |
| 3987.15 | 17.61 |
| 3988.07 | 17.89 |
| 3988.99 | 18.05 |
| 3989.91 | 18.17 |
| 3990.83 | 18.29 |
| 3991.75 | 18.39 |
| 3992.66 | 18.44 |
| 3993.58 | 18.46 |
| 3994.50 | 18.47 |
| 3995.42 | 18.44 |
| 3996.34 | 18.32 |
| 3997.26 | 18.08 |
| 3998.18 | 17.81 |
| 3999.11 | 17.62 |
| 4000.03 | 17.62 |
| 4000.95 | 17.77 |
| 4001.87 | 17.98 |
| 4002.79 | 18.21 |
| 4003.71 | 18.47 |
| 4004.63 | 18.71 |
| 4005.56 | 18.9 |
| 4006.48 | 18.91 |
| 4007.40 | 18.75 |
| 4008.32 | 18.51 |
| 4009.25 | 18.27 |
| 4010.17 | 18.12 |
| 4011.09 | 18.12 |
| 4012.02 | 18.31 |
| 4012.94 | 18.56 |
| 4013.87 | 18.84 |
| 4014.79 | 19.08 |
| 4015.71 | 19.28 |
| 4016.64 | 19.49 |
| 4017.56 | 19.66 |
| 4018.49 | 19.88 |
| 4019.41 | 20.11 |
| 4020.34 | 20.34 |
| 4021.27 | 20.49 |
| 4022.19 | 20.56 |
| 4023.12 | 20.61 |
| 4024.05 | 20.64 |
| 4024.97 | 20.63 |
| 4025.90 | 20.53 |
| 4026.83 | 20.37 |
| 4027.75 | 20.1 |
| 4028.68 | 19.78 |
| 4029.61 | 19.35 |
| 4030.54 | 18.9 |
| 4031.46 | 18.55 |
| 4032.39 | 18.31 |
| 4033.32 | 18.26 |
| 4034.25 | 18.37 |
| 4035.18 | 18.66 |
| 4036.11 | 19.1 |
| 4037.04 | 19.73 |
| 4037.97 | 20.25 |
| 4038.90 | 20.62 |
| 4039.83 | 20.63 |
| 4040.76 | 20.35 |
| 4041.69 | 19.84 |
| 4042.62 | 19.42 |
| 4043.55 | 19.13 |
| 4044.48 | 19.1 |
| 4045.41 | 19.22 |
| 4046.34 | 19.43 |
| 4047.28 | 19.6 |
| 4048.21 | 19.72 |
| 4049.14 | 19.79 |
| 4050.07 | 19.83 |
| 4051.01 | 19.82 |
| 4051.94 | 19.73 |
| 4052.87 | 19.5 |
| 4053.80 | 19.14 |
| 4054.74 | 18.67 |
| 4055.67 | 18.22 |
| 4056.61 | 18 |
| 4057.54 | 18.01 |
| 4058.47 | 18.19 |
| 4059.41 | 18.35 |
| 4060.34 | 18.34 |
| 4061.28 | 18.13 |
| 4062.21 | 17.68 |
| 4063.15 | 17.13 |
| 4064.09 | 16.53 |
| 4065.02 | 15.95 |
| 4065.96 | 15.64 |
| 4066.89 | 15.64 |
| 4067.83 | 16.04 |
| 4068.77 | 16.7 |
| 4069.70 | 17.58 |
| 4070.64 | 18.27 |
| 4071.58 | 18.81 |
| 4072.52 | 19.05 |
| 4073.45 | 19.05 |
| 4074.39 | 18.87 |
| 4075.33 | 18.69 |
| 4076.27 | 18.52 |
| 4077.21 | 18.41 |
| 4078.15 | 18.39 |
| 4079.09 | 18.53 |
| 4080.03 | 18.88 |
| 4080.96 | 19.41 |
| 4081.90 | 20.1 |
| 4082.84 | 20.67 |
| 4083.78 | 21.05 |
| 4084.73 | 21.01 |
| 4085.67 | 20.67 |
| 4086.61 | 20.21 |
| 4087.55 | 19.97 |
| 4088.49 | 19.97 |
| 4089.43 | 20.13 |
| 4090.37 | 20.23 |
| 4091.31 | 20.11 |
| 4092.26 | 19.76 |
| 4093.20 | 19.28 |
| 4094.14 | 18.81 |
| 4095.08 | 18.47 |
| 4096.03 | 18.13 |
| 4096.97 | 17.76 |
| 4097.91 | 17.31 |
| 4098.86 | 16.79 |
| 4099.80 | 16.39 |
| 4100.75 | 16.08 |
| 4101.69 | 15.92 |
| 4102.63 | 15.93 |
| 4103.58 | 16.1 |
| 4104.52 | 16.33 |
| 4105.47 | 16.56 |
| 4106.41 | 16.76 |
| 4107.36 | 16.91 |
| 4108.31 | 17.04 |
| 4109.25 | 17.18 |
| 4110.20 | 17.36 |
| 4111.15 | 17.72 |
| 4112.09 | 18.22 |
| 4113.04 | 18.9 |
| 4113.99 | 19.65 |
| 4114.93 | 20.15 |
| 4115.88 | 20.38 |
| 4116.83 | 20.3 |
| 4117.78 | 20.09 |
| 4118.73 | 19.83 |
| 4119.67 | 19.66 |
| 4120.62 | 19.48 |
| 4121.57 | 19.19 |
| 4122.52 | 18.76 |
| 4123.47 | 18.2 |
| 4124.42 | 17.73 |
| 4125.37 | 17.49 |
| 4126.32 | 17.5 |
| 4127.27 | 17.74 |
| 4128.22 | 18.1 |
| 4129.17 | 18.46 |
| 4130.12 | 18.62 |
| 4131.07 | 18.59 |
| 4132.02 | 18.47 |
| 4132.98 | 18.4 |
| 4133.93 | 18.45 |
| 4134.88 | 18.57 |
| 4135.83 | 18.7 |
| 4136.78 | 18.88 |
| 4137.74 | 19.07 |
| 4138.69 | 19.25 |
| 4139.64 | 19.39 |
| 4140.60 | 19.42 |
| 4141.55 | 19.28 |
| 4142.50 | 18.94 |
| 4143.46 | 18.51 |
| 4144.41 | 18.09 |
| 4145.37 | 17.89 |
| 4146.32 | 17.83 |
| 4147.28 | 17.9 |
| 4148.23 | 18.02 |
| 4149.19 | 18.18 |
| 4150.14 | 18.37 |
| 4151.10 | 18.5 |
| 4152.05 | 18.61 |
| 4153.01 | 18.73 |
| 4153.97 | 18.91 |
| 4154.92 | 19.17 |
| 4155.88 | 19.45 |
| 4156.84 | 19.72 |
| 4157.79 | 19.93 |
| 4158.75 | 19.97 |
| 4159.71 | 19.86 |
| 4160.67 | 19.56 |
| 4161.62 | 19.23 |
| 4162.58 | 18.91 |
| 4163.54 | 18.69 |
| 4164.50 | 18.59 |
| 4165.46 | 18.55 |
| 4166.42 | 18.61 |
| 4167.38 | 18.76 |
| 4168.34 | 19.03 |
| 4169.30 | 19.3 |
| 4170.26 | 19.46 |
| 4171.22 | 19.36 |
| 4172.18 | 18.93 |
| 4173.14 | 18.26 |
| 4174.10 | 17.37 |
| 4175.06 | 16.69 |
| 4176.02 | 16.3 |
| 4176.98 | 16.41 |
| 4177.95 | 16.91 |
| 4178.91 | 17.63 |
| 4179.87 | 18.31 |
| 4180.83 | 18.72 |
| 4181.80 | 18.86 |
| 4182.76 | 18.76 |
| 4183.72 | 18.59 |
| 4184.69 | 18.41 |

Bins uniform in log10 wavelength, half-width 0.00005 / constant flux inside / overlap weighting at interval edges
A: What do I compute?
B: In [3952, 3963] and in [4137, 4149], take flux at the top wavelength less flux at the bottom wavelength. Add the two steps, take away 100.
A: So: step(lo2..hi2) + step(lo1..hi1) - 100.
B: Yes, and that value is -107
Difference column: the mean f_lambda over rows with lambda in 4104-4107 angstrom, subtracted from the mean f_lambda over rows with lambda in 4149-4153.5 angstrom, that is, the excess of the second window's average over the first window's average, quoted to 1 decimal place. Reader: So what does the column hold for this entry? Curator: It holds 1.9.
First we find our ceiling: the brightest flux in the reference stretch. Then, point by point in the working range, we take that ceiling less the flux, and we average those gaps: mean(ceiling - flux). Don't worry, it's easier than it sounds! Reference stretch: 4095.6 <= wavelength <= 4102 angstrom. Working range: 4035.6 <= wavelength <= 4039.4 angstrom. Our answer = -1.8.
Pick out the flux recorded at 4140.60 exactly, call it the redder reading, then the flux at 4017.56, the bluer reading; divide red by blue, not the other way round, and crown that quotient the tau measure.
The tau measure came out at 0.99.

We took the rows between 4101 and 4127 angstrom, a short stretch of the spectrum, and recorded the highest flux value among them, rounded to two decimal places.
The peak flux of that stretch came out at 20.38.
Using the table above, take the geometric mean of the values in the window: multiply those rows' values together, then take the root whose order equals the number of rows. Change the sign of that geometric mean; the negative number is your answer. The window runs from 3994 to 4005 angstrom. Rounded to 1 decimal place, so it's -18.1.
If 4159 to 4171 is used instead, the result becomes -19.0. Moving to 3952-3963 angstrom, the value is -13.0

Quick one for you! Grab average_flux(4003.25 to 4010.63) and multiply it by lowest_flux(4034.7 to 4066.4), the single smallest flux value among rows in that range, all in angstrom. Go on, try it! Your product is 291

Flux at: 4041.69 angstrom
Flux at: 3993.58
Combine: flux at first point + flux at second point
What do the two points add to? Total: 38.3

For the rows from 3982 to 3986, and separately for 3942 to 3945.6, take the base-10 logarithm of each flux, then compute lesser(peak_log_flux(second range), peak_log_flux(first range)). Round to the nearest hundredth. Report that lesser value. 1.11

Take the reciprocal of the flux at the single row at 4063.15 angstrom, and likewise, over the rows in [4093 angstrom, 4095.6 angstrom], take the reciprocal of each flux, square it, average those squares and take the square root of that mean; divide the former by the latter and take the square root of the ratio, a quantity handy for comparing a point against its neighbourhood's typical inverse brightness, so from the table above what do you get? 1.049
